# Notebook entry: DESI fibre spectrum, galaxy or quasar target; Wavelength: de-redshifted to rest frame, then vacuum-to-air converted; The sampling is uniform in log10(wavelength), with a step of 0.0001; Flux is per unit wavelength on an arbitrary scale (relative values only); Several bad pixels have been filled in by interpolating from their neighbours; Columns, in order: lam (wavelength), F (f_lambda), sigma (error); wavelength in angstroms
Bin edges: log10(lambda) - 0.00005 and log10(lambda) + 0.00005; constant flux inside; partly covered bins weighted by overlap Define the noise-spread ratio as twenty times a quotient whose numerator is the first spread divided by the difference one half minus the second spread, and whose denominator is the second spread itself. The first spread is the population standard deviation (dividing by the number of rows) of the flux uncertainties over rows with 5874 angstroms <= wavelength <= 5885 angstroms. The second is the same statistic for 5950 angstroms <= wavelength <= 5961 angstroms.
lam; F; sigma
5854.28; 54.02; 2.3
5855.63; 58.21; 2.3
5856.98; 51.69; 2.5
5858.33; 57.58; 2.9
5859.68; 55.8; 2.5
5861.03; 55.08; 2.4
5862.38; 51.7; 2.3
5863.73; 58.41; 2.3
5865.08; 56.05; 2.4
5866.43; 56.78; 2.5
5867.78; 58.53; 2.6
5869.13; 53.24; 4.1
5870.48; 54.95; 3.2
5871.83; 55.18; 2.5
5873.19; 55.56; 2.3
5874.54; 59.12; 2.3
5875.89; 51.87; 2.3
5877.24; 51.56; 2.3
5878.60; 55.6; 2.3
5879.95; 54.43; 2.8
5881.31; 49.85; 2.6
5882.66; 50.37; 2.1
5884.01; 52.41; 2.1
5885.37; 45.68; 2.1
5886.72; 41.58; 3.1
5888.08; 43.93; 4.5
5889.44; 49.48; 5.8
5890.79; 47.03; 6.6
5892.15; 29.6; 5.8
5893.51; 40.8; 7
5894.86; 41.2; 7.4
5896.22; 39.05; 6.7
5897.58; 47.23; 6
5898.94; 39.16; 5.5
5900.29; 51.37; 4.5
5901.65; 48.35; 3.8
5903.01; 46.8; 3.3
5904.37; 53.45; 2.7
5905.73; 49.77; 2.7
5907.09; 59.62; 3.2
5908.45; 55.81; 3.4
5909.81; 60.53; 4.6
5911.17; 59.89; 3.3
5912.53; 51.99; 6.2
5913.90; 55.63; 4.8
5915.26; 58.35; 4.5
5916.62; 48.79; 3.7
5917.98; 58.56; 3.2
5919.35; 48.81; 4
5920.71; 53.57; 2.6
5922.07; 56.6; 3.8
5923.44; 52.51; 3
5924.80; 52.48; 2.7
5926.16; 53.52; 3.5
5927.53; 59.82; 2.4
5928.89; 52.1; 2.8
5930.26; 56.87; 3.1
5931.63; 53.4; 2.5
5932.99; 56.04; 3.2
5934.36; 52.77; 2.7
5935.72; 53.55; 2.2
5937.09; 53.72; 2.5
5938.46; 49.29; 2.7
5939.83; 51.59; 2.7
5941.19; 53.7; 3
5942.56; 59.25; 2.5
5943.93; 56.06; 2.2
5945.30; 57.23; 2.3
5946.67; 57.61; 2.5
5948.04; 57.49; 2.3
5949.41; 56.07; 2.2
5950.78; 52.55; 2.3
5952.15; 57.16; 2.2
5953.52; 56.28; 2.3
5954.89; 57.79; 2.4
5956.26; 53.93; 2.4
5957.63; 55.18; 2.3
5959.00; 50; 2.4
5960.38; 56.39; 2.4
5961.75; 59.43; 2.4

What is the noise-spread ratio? 149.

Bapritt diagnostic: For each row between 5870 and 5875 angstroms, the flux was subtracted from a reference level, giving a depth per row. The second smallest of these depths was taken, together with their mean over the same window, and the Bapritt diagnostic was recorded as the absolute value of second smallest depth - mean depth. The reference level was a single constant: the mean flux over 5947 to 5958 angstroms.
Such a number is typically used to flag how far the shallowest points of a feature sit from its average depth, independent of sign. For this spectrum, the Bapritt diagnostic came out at 0.6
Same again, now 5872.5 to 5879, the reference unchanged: 0.9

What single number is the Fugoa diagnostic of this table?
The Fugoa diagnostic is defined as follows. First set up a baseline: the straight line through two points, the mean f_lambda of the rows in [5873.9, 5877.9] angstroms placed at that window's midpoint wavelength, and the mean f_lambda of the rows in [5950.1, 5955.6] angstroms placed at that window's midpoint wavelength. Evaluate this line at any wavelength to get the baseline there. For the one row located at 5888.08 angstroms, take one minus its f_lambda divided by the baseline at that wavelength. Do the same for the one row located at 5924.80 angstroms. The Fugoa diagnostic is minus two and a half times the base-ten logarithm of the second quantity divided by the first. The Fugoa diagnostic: 1.4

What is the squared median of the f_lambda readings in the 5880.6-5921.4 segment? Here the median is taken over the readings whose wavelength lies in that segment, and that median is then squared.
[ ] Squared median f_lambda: 2463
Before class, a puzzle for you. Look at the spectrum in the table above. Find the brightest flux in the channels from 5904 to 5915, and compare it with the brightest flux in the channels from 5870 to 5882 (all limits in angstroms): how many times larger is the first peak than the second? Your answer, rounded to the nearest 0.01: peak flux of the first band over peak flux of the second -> 1.02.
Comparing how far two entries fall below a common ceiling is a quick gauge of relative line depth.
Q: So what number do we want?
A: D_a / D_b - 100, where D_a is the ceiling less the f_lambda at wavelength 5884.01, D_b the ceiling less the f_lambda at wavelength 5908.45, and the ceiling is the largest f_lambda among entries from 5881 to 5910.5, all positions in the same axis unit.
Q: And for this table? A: -98.3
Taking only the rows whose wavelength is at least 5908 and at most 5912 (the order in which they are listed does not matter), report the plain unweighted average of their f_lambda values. 58.7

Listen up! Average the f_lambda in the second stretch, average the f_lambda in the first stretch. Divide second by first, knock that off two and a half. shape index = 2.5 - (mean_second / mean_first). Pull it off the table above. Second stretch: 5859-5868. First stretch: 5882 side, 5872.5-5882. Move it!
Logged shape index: 1.46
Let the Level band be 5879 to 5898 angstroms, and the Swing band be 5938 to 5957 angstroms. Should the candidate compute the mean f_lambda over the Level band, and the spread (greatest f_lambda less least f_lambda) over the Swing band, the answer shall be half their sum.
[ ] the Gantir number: 27.6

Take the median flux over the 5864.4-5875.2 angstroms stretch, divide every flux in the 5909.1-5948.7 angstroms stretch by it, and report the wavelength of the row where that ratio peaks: 5909.81 angstroms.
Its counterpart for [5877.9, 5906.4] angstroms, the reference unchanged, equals 5878.60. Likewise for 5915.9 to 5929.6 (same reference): 5927.53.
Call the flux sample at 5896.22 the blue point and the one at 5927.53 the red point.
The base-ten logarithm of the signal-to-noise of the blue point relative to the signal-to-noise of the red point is -0.63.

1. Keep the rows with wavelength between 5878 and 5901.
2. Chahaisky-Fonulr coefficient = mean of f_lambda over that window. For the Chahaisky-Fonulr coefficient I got 45.8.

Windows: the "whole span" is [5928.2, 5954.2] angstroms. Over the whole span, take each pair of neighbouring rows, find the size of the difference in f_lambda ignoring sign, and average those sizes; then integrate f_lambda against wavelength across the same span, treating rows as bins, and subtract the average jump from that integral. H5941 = 1424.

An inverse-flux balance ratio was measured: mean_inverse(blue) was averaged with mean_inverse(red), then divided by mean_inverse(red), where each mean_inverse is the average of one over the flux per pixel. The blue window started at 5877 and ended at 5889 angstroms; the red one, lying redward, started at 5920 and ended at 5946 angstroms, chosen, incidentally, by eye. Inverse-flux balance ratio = 1.05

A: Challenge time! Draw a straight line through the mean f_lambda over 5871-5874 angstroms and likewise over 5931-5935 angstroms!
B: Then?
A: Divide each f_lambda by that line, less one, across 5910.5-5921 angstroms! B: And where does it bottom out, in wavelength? 5916.62 angstroms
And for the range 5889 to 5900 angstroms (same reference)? 5892.15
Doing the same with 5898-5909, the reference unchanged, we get 5898.94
